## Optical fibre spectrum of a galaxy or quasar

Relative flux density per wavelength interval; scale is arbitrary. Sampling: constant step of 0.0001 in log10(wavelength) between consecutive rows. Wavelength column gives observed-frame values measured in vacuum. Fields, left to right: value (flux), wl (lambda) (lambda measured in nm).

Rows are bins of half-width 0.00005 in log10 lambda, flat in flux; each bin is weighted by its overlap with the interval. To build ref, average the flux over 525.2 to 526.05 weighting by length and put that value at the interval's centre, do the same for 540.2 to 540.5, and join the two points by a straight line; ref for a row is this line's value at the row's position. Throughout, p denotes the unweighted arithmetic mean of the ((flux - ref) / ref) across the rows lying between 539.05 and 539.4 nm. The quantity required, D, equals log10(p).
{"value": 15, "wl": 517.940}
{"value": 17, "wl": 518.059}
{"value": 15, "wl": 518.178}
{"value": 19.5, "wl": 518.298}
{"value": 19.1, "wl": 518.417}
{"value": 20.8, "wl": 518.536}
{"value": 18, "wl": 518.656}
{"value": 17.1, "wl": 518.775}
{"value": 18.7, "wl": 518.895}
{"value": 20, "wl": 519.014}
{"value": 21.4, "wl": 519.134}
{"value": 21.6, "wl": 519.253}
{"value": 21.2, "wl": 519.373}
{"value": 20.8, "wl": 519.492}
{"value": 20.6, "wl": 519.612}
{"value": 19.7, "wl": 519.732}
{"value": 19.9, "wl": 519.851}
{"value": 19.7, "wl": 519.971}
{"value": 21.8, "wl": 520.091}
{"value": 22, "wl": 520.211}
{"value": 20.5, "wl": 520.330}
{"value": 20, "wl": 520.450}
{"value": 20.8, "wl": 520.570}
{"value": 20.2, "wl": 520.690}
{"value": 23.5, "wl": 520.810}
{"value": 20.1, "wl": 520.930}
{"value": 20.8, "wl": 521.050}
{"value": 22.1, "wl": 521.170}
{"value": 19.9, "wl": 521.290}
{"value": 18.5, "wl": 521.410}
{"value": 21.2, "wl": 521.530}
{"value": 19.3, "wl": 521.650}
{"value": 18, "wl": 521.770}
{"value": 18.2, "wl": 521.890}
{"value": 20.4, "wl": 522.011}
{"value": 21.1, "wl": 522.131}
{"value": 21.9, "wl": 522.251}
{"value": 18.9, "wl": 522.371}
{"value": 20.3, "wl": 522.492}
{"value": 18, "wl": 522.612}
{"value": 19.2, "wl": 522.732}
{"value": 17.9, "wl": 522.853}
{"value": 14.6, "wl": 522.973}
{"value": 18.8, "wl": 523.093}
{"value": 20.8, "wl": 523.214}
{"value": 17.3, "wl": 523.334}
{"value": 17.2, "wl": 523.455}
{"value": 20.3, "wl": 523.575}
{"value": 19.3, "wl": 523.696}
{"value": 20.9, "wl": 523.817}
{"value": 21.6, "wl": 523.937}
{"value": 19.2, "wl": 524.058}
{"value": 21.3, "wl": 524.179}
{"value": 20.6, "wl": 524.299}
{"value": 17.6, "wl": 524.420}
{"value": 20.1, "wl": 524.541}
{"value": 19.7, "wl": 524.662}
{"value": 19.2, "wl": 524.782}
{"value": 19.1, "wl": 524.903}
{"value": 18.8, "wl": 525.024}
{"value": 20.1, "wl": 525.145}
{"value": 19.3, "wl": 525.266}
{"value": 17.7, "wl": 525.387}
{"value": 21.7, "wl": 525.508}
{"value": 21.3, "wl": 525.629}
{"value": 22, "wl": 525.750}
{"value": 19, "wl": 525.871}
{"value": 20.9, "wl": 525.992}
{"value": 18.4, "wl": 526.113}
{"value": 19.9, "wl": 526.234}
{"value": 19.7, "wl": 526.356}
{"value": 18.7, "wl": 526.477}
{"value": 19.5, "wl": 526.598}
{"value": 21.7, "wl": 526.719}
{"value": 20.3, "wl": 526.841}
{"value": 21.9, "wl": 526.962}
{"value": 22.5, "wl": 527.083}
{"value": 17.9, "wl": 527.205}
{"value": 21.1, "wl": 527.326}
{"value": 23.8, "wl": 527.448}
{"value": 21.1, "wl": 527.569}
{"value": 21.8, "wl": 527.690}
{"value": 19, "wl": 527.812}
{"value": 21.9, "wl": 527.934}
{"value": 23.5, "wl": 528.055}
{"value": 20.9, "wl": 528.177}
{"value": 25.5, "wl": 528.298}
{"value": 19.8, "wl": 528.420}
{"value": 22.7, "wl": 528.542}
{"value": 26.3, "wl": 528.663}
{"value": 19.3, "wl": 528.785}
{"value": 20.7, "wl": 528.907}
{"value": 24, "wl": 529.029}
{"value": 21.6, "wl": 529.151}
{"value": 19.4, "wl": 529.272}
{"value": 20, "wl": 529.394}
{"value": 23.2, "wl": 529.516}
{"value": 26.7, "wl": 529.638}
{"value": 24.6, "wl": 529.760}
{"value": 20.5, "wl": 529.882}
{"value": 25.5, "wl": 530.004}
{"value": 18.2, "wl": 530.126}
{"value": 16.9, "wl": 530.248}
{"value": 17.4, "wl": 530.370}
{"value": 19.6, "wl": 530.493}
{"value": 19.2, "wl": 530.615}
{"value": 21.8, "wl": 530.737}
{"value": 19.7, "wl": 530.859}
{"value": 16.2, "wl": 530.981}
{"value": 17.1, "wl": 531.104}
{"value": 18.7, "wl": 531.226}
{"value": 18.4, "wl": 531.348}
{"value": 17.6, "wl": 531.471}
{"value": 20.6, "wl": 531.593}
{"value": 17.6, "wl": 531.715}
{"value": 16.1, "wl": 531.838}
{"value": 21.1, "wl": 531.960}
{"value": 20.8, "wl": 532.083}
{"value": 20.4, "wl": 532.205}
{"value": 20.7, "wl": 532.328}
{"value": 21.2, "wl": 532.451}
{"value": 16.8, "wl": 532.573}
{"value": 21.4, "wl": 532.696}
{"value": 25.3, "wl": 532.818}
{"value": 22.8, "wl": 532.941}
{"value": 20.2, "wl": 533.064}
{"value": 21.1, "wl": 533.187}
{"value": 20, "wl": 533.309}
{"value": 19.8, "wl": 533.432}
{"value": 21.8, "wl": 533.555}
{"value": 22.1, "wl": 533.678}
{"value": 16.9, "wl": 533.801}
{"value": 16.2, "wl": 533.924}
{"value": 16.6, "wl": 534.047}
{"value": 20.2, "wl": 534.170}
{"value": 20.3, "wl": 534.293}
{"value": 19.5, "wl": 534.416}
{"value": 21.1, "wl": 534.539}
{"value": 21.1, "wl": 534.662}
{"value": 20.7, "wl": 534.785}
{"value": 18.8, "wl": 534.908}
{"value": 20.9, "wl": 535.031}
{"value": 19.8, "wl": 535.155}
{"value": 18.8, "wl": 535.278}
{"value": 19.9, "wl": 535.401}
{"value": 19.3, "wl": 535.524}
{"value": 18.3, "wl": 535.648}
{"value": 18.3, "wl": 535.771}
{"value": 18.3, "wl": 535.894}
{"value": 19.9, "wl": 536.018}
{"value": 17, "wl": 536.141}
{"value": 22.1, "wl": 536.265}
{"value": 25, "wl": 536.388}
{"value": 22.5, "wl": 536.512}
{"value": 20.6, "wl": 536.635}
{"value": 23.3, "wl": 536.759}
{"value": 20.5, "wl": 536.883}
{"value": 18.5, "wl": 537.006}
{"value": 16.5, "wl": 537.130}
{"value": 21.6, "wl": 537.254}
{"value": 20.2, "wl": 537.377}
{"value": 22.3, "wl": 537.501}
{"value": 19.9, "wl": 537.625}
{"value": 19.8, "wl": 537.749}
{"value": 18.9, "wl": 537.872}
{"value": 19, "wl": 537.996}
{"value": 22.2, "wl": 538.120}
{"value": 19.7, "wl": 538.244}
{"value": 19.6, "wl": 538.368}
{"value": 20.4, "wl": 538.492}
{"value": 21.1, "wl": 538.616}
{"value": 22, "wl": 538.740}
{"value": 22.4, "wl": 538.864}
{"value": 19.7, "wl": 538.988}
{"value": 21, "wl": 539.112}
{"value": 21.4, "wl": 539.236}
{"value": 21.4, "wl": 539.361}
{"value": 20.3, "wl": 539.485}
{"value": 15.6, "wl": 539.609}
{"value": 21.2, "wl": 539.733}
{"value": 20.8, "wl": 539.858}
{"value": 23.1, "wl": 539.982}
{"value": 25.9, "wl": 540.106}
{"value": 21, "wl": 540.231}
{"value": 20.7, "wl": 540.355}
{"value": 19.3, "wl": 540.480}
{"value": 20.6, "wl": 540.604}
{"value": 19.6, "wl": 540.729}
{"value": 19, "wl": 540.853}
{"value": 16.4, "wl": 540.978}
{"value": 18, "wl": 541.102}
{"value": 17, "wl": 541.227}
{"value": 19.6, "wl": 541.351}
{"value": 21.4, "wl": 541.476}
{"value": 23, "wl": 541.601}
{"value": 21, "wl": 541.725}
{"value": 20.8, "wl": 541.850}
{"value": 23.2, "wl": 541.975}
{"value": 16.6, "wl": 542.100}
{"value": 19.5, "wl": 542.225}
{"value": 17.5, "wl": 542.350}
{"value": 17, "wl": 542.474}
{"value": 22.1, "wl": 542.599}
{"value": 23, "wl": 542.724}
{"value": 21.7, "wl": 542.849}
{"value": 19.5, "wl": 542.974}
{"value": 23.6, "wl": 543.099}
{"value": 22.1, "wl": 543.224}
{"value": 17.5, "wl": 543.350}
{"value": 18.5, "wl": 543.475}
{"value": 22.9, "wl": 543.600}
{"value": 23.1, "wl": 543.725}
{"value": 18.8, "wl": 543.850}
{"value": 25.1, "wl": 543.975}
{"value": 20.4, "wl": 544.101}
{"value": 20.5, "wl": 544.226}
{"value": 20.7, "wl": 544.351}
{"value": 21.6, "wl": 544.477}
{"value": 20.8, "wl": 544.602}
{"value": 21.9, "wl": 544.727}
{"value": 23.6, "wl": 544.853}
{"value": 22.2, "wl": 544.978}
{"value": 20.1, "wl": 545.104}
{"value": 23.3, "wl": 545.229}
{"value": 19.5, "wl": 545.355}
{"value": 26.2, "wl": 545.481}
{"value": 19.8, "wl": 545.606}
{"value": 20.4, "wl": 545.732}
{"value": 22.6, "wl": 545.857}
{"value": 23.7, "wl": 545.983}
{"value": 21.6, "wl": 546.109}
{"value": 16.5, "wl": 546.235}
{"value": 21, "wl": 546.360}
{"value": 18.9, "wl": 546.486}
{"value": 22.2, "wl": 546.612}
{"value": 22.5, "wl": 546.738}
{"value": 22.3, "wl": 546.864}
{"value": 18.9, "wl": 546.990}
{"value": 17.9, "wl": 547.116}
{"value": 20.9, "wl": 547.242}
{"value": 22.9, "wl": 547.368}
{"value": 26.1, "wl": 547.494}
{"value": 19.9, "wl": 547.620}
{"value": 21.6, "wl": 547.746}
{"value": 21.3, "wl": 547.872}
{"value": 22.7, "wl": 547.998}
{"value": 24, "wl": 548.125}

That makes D -1.37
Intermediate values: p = 0.04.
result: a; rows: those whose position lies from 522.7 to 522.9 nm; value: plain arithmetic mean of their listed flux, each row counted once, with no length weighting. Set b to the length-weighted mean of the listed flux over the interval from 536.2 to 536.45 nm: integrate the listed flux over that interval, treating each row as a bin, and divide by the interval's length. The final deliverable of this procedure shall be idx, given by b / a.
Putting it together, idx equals 1.26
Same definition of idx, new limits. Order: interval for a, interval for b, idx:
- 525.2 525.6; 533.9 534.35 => 0.94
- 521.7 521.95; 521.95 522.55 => 1.13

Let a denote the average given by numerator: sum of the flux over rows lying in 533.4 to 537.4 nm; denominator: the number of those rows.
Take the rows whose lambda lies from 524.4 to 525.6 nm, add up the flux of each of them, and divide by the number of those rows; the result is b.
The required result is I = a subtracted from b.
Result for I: -0.6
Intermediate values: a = 19.9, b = 19.3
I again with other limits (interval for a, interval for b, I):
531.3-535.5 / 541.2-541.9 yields 0.6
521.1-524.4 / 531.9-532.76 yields 0.8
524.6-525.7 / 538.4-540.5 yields 1.4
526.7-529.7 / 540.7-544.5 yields -1.5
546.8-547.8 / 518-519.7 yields -2.0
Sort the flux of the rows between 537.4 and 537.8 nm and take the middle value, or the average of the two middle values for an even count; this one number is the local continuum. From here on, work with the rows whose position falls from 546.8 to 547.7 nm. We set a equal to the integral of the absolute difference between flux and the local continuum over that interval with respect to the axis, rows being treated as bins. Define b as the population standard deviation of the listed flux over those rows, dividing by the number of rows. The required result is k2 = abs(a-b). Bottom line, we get 0.57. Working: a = 2.0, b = 2.6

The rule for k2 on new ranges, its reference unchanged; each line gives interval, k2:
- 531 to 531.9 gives 0.63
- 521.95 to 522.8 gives 0.31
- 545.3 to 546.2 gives 0.19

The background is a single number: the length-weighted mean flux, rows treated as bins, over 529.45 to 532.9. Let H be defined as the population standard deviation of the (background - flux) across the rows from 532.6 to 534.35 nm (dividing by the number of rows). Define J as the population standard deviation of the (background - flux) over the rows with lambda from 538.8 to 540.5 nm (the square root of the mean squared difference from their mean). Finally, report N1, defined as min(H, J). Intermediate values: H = 2.4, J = 2.16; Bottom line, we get 2.2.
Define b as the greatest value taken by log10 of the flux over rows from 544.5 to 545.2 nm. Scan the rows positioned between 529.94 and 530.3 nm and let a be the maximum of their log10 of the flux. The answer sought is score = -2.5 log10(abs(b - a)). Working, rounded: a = 1.41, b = 1.37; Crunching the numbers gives 3.7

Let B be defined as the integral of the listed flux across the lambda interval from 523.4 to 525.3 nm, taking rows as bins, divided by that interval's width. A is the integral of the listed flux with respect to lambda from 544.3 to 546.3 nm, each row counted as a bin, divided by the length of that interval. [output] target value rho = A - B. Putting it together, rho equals 1.9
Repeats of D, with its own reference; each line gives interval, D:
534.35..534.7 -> -1.97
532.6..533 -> -0.86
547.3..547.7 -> -0.91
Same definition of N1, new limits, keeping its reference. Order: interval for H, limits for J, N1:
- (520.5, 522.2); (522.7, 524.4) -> 1.5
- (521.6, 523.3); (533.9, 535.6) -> 1.5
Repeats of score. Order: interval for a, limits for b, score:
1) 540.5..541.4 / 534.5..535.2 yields 5.0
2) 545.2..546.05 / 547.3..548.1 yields 6.9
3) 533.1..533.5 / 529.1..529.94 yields 2.5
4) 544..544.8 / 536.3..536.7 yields 3.1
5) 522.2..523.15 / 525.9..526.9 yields 6.0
